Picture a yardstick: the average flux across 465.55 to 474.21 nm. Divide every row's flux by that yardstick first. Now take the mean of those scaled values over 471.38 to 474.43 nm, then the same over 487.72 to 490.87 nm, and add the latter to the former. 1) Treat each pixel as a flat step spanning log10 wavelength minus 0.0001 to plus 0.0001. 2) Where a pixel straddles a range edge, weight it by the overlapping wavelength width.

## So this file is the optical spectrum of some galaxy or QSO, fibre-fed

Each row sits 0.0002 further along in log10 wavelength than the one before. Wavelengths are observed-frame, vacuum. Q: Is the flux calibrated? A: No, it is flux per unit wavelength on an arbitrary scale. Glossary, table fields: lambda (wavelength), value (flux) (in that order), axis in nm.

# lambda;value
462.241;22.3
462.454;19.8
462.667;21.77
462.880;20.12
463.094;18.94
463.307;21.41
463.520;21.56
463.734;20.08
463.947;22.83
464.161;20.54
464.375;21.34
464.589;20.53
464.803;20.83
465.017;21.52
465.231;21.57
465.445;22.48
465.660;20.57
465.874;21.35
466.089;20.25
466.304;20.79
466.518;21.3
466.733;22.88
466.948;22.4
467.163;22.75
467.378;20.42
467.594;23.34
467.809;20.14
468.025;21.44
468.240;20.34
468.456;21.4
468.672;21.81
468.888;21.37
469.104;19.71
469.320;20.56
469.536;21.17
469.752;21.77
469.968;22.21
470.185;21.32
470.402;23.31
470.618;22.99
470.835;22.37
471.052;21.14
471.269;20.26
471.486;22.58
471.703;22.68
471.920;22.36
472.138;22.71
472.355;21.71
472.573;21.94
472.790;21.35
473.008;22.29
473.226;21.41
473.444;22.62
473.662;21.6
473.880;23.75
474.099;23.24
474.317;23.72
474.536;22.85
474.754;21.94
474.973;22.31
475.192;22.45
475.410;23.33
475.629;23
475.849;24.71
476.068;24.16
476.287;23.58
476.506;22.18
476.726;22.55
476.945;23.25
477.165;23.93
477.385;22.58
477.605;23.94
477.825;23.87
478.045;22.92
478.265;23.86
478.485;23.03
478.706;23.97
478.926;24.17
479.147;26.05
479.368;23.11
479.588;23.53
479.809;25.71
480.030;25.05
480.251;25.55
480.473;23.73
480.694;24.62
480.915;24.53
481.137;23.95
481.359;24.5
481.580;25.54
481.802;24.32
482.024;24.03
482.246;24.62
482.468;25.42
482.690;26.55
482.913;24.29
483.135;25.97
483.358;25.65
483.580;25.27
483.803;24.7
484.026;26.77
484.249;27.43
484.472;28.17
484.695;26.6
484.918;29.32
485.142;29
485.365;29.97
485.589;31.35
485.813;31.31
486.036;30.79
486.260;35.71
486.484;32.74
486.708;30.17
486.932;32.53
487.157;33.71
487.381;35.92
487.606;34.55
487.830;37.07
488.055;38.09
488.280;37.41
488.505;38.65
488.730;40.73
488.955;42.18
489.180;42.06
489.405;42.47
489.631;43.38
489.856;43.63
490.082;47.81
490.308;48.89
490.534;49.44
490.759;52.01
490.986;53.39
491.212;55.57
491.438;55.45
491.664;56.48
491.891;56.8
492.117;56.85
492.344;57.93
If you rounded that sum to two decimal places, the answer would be 3.02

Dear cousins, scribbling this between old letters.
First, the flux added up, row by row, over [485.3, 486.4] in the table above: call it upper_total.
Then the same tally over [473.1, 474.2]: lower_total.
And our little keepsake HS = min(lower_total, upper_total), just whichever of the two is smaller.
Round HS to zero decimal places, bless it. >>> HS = 113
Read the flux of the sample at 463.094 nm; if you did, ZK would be 18.94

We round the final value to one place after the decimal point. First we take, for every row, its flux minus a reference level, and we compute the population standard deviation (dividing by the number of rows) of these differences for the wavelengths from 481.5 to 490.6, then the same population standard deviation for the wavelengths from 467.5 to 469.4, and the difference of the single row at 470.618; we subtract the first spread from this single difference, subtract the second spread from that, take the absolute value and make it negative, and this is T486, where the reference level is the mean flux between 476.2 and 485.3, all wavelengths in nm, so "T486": -10.3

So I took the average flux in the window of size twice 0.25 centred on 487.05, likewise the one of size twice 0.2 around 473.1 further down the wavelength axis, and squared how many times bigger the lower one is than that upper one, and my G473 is 0.44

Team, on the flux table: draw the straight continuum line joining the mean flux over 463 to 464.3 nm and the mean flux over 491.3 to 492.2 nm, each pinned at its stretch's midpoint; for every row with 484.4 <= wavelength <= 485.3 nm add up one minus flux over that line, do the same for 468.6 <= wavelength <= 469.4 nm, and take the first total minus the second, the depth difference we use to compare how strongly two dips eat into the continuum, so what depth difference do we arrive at 0.6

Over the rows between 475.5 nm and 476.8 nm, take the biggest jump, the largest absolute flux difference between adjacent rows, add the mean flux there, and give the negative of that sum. -25.1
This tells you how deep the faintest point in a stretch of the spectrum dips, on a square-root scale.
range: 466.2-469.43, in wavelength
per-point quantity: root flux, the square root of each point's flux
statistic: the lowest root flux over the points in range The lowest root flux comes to 4.44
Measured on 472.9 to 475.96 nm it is 4.63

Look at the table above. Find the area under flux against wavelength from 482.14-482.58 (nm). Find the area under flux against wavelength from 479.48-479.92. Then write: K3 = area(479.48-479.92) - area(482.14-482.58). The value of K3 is -0.2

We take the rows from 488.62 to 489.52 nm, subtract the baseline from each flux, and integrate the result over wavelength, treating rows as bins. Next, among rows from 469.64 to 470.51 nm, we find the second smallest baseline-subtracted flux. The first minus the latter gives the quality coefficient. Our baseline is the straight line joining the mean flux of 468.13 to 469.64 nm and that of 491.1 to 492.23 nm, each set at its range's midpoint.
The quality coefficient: -8.8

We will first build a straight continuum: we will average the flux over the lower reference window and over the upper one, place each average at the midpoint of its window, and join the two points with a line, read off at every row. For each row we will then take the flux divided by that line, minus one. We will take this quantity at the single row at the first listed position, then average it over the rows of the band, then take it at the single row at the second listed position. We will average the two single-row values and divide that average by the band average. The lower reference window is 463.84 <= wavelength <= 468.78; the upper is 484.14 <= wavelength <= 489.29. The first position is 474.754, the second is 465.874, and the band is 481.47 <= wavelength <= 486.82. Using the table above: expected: 0.6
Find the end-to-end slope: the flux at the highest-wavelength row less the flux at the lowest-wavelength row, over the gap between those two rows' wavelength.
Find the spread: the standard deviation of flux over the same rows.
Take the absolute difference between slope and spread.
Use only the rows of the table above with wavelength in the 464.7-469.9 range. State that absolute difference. 0.7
